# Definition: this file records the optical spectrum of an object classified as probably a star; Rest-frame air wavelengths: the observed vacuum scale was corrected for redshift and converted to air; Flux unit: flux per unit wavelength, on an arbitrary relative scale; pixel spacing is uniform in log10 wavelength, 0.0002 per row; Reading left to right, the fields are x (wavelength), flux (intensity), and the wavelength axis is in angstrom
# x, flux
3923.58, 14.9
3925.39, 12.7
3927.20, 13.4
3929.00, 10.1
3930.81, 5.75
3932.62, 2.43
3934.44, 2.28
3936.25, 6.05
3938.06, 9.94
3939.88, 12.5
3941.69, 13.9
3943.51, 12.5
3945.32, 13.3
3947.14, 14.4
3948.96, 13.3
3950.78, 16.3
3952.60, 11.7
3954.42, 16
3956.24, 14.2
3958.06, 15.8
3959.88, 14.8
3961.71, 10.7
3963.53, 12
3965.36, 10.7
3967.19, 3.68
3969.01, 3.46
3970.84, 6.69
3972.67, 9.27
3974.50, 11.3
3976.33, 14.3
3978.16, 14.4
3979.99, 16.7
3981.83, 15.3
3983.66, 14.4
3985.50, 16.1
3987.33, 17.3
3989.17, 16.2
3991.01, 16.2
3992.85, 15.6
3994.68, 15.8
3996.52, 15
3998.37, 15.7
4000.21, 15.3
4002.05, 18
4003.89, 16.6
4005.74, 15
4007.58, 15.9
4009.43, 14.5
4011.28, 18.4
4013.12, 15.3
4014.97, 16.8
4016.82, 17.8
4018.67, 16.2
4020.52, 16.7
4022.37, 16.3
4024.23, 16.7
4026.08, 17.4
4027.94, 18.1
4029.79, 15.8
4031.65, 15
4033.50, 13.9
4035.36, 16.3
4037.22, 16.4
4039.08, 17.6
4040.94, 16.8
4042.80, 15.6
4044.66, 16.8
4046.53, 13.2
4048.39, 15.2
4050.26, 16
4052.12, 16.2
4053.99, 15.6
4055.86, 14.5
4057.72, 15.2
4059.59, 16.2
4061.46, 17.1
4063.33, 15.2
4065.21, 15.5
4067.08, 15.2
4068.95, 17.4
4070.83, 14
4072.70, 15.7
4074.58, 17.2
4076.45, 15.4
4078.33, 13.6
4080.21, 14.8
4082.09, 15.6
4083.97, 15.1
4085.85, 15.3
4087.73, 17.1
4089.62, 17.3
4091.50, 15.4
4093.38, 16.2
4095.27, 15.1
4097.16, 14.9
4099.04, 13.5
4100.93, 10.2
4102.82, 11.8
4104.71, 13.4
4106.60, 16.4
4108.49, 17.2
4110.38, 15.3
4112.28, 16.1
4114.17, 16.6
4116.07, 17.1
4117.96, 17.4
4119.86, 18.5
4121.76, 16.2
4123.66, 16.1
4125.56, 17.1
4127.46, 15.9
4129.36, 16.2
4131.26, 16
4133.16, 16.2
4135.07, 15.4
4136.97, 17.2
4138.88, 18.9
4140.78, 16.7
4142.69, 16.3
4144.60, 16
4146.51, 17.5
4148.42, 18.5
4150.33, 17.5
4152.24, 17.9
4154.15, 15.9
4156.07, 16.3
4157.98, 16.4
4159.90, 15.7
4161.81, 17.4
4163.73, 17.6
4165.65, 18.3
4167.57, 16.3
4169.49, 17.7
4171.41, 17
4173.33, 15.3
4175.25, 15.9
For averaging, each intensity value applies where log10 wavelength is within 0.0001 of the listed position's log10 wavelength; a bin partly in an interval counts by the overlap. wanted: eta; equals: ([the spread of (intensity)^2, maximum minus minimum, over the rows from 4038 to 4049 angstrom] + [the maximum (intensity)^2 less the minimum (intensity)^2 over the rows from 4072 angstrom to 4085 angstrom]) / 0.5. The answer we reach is 493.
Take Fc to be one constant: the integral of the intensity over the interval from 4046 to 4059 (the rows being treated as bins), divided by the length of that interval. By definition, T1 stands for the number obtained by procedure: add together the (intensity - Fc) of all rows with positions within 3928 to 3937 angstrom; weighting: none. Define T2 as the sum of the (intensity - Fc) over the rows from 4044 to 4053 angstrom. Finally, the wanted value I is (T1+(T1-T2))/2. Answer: -50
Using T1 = -50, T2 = 1.3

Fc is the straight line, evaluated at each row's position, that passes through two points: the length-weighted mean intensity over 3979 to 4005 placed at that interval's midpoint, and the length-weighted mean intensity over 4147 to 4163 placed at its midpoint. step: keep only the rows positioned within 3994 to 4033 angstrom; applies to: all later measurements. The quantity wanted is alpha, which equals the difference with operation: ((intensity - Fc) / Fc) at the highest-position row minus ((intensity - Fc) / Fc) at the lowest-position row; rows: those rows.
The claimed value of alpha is -0.06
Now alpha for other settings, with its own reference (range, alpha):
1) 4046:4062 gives 0.23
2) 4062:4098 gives -0.03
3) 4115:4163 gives 0.00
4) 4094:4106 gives -0.11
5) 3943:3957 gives 0.10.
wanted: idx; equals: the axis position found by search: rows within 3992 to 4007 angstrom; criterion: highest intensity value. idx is 4002.05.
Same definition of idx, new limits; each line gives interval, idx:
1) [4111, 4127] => 4119.86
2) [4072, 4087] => 4074.58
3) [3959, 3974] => 3959.88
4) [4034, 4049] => 4039.08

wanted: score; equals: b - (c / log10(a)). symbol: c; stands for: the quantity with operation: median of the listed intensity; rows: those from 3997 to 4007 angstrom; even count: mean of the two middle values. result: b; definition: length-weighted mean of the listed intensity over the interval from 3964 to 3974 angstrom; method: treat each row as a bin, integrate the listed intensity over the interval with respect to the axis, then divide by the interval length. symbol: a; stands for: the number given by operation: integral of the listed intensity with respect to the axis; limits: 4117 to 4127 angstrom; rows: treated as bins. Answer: 0.1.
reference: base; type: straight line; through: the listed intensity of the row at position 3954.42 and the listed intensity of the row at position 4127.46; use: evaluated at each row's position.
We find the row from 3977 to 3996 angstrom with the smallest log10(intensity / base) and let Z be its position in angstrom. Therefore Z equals 3978.16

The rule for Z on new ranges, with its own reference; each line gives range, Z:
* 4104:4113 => 4104.71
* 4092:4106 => 4100.93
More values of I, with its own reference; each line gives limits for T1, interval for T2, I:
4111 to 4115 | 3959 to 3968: 14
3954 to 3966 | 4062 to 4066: -12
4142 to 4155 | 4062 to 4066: 13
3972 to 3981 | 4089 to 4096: -12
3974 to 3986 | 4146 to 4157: -10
